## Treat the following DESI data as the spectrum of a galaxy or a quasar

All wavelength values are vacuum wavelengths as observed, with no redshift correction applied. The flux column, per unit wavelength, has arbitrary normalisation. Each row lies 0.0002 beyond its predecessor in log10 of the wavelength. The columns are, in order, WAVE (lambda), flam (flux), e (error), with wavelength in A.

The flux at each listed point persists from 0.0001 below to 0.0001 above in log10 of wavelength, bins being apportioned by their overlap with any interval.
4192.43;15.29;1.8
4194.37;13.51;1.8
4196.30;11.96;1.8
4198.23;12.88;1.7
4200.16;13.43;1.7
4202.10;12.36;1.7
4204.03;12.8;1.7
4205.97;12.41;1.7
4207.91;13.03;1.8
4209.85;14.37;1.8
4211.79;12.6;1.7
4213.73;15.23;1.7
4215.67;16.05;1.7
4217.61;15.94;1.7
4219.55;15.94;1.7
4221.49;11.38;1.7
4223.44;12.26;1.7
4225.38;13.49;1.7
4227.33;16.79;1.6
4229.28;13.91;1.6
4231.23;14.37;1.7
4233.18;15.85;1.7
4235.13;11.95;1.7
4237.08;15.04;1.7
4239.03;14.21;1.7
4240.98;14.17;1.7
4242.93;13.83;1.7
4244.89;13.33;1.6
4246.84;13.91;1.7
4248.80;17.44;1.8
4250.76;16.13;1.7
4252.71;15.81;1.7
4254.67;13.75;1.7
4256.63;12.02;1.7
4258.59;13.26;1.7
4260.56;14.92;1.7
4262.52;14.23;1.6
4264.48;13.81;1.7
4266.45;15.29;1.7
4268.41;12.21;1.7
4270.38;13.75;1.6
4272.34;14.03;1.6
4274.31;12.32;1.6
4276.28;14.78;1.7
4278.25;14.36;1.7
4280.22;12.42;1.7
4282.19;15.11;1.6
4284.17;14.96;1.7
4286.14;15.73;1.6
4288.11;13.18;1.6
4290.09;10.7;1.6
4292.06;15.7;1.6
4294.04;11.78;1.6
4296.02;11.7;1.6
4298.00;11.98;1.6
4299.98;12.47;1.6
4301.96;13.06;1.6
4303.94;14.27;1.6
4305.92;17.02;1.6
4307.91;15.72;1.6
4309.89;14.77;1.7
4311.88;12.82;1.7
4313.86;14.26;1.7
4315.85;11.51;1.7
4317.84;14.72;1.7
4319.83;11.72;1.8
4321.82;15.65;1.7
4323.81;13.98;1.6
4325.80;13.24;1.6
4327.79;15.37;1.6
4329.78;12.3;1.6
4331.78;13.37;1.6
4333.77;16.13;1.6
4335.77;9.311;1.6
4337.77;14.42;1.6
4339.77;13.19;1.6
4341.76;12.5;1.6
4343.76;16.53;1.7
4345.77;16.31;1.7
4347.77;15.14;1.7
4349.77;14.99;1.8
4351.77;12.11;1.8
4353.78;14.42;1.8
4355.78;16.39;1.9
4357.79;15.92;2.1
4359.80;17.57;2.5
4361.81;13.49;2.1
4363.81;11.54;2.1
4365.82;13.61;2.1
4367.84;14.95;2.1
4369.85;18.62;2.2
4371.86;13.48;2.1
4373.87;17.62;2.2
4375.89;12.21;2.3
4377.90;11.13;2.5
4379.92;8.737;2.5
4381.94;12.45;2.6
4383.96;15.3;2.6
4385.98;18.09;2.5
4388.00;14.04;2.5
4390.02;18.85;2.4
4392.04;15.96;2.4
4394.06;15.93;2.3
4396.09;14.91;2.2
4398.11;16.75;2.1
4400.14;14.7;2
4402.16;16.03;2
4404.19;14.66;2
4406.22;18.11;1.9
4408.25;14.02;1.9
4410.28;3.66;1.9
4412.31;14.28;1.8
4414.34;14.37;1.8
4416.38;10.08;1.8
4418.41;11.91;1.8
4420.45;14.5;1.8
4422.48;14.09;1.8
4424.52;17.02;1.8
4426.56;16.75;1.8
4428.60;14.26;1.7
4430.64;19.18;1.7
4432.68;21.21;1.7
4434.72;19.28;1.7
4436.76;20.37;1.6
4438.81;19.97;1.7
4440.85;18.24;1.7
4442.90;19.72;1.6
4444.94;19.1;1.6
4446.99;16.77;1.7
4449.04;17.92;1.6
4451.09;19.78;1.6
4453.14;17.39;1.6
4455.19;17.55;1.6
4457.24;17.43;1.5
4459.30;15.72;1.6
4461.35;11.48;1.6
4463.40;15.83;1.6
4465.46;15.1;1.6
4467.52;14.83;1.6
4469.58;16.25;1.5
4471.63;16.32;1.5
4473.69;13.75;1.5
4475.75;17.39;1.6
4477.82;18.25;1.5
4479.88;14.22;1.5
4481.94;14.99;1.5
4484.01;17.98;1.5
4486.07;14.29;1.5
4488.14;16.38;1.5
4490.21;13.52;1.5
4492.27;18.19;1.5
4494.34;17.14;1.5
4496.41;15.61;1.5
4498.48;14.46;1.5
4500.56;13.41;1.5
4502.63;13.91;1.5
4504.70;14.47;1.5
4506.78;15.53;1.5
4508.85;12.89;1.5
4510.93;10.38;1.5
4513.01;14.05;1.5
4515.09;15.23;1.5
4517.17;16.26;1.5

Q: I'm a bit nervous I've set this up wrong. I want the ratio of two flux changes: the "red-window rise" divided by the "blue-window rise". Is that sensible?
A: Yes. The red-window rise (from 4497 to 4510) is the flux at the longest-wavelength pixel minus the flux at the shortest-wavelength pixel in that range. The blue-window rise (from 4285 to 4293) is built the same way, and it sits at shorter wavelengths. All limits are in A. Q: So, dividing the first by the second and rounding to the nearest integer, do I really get 52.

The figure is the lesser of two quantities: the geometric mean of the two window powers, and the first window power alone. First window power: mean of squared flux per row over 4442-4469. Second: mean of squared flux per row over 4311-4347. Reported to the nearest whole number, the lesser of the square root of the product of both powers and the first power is 235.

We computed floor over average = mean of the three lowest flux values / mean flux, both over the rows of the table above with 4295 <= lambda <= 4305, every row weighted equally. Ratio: 0.95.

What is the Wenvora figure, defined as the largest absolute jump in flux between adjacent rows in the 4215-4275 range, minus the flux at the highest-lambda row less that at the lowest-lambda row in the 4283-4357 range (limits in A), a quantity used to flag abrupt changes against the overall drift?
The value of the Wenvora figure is 3.1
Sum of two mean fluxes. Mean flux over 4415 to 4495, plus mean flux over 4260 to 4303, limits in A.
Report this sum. 30.1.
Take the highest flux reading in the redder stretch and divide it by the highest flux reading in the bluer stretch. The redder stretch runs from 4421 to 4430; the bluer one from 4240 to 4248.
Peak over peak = 1.20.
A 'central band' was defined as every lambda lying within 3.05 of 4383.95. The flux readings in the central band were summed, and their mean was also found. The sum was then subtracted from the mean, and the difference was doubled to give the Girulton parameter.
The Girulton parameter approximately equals -61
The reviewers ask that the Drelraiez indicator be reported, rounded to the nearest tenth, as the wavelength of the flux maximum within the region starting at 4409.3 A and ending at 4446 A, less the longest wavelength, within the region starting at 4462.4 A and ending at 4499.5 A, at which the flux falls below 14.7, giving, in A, -65.8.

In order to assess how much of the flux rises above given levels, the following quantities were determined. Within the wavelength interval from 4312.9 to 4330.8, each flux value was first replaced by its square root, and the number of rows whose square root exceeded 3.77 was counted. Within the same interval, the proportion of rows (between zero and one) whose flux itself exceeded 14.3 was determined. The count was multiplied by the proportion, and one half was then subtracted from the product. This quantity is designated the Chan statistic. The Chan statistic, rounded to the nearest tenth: 0.8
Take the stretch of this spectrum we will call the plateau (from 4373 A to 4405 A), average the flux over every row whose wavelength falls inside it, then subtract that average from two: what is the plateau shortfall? -12.8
